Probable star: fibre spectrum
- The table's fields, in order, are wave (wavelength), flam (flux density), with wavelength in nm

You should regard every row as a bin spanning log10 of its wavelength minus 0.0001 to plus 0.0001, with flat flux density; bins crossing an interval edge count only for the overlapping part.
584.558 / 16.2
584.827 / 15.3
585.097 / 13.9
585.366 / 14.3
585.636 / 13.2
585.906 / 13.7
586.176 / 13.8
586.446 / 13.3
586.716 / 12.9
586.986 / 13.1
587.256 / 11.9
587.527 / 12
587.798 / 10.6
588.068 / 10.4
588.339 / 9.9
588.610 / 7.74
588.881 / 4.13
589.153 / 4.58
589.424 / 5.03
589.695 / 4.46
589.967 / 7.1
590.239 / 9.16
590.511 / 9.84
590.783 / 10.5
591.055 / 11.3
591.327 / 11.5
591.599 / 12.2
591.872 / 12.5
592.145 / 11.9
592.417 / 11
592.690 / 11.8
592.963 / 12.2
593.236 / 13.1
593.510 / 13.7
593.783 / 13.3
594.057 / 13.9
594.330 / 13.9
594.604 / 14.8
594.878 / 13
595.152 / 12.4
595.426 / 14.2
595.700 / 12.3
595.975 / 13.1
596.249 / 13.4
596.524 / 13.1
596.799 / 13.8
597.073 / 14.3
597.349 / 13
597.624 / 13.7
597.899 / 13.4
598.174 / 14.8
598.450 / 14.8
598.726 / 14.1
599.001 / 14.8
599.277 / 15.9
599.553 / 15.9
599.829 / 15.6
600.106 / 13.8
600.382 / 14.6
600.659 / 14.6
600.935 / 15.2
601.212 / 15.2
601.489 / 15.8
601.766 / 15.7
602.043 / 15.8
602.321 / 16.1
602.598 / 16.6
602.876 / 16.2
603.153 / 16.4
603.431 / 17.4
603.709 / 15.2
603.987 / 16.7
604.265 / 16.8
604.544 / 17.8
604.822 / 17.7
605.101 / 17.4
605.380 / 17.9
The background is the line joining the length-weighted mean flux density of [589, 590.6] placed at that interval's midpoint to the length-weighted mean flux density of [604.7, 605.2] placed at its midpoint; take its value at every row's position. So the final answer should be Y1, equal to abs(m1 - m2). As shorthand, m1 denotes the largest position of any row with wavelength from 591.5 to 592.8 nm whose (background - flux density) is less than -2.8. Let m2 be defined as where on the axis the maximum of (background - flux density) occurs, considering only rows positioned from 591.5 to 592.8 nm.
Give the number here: 0.27 nm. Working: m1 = 592.690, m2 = 592.417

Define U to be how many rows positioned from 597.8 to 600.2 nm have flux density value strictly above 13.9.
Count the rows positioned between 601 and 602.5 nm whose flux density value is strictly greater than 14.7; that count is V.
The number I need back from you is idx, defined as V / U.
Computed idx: 0.7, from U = 7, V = 5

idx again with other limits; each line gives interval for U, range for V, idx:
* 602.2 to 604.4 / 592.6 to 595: 0.1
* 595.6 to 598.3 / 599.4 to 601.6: 2.5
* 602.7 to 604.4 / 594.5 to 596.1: 0.2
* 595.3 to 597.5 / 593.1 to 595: 0.5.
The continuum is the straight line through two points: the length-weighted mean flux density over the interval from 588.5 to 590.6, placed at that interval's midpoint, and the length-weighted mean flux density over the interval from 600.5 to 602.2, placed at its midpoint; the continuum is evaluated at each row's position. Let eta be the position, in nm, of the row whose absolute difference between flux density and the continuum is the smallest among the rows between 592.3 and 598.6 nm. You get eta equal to 597.899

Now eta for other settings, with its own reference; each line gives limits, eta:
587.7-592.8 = 589.967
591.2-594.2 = 592.417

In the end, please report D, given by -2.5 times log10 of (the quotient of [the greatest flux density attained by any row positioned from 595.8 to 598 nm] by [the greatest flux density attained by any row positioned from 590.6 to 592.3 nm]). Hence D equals -0.15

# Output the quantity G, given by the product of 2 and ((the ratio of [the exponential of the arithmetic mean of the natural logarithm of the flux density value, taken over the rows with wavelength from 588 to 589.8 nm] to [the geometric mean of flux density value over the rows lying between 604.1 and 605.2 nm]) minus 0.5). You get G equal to -0.3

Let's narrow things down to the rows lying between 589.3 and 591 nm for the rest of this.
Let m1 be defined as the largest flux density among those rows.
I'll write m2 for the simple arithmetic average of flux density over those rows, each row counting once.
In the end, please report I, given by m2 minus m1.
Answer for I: -2.8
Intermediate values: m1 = 10.5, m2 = 7.7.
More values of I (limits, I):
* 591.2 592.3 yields -0.5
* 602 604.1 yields -1.1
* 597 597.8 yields -0.6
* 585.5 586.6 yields -0.3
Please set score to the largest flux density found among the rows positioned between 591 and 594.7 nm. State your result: 14.8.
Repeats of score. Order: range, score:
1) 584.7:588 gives 15.3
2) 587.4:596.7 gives 14.8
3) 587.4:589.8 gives 12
